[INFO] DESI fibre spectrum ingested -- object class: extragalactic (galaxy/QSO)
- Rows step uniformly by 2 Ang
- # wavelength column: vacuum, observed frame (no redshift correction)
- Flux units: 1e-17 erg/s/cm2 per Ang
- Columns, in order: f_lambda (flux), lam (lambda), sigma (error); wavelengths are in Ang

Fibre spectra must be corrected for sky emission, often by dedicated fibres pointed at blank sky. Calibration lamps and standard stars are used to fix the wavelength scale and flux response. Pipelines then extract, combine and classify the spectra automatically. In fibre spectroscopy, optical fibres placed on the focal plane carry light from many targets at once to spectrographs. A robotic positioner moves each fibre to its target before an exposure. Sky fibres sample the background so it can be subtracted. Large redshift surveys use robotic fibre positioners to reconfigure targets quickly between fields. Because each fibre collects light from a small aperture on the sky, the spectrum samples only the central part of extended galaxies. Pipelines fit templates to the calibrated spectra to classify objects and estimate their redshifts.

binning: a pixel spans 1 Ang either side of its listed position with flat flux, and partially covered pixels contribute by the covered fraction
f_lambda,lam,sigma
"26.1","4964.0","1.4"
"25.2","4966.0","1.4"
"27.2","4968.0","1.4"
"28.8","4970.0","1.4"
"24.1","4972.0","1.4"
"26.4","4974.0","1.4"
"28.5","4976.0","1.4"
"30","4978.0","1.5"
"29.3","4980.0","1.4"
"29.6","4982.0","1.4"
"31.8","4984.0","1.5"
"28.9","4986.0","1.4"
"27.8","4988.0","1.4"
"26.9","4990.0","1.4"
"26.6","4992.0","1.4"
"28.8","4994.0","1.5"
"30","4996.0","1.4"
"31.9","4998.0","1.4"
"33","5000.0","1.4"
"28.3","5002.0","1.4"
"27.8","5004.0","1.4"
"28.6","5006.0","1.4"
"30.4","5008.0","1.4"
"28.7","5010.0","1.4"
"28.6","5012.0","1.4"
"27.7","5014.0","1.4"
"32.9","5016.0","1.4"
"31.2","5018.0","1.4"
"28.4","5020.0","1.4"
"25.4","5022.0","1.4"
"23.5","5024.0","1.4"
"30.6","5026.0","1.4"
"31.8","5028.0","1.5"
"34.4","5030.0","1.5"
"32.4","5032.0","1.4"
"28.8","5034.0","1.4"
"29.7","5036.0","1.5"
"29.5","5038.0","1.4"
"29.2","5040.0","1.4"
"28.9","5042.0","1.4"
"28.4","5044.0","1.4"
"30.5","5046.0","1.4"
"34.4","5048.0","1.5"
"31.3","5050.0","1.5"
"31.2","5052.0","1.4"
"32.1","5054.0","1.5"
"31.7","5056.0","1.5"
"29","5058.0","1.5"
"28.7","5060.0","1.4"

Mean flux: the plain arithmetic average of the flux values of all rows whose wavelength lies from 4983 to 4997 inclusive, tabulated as 28.7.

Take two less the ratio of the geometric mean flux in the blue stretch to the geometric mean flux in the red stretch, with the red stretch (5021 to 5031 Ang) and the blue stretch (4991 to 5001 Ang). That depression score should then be 0.96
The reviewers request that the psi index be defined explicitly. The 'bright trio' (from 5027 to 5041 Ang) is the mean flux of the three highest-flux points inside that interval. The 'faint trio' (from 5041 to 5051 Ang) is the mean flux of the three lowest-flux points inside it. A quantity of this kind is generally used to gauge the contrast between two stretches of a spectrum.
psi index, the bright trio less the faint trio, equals 3.6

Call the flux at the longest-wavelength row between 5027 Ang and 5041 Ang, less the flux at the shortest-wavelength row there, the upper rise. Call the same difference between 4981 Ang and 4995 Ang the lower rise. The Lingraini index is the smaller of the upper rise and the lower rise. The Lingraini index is -2.6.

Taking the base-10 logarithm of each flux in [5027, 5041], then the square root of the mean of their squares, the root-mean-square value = 1.49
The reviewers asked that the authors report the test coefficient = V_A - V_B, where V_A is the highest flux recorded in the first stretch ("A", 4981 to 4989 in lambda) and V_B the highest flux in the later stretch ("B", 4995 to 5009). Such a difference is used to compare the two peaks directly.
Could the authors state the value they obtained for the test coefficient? -1.2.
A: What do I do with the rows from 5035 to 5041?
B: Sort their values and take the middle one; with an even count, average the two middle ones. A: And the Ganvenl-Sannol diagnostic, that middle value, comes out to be 29.5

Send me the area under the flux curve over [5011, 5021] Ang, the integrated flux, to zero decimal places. 298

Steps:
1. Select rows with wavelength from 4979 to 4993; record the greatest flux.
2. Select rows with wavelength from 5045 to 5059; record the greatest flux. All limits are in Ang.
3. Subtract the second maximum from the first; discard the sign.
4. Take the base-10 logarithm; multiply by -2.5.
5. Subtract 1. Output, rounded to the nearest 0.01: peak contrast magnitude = -2.04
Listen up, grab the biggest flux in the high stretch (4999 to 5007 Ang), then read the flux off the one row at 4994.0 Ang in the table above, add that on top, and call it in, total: 62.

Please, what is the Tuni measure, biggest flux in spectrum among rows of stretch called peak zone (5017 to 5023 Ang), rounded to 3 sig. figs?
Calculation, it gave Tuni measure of 31.2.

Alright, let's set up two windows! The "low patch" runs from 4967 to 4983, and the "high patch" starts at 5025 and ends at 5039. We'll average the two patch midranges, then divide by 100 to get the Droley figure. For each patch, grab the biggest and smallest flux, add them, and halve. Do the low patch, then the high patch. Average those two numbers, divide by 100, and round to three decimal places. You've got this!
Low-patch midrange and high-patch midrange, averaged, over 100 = 0.293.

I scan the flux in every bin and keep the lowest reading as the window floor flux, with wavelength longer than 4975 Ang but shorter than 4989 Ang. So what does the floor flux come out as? 27.8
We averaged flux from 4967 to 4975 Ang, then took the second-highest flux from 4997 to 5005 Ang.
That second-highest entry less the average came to 5.3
